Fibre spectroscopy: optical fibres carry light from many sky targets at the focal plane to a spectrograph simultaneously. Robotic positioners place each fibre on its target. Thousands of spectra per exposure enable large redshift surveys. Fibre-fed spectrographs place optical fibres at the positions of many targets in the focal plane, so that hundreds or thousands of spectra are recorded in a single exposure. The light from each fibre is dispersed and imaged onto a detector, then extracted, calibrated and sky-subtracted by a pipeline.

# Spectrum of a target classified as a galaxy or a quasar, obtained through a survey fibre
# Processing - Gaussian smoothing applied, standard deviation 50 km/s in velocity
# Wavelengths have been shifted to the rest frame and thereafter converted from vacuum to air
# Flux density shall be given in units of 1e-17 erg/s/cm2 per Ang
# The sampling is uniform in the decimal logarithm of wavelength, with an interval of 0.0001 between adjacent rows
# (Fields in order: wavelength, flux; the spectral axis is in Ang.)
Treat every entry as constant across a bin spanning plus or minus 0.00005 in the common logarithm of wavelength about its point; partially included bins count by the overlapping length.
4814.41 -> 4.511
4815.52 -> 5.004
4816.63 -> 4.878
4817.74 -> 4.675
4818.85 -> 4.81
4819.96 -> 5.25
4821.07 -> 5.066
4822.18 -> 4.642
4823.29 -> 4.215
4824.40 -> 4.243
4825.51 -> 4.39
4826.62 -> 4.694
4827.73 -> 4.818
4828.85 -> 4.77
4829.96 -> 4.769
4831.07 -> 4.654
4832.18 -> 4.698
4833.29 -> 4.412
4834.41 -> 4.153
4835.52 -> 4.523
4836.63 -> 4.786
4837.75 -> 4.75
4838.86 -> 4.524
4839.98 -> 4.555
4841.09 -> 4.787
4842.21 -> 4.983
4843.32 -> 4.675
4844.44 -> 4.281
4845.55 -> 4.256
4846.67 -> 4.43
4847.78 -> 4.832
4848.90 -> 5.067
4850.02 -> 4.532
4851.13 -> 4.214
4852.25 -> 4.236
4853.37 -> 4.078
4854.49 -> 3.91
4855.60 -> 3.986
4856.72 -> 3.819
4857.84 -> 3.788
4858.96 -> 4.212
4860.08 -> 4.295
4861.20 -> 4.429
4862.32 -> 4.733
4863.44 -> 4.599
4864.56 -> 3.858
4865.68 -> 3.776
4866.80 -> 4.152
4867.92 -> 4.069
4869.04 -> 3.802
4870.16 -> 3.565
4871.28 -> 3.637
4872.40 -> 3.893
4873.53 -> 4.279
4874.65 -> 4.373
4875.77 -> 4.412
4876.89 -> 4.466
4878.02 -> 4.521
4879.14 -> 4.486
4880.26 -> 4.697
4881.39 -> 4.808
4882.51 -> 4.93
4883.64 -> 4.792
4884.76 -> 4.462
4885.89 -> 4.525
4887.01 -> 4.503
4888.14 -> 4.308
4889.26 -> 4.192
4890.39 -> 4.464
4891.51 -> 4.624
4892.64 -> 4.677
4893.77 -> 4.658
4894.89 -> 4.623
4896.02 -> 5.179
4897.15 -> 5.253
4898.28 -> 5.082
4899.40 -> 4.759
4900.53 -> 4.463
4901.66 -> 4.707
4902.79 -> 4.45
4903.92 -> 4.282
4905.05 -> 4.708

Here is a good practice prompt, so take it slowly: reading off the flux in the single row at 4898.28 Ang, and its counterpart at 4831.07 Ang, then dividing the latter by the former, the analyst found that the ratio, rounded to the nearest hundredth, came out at 0.92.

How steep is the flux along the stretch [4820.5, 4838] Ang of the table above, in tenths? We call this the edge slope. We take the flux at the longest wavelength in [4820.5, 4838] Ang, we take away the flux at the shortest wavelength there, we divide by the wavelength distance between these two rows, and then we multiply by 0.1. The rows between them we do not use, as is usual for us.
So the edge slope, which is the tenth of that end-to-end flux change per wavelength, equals -0.0019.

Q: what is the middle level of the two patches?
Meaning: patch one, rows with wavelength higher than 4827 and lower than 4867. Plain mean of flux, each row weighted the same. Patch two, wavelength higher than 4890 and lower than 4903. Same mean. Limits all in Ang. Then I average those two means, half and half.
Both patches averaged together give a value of 4.59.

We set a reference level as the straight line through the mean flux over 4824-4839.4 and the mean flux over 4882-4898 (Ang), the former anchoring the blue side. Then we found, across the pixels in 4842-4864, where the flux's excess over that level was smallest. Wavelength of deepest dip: 4857.84 Ang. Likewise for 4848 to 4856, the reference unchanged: 4854.49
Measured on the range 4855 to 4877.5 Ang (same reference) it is 4870.16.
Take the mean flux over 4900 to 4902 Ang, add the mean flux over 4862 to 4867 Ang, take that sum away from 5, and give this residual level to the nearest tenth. -3.8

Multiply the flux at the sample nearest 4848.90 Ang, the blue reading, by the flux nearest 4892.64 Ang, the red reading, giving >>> 23.7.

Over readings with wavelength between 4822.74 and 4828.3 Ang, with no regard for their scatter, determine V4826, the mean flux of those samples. 4.47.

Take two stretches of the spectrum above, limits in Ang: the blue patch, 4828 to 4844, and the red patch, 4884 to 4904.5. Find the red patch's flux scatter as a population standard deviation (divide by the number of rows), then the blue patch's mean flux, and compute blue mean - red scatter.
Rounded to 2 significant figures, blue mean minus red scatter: 4.4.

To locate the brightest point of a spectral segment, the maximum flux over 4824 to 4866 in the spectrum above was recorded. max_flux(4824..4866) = 5.067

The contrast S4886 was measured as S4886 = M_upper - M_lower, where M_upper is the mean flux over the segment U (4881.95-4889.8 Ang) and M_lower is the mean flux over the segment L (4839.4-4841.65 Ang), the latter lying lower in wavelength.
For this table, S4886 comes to -0.1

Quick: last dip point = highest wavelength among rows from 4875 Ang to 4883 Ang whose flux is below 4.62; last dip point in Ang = 4879.14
